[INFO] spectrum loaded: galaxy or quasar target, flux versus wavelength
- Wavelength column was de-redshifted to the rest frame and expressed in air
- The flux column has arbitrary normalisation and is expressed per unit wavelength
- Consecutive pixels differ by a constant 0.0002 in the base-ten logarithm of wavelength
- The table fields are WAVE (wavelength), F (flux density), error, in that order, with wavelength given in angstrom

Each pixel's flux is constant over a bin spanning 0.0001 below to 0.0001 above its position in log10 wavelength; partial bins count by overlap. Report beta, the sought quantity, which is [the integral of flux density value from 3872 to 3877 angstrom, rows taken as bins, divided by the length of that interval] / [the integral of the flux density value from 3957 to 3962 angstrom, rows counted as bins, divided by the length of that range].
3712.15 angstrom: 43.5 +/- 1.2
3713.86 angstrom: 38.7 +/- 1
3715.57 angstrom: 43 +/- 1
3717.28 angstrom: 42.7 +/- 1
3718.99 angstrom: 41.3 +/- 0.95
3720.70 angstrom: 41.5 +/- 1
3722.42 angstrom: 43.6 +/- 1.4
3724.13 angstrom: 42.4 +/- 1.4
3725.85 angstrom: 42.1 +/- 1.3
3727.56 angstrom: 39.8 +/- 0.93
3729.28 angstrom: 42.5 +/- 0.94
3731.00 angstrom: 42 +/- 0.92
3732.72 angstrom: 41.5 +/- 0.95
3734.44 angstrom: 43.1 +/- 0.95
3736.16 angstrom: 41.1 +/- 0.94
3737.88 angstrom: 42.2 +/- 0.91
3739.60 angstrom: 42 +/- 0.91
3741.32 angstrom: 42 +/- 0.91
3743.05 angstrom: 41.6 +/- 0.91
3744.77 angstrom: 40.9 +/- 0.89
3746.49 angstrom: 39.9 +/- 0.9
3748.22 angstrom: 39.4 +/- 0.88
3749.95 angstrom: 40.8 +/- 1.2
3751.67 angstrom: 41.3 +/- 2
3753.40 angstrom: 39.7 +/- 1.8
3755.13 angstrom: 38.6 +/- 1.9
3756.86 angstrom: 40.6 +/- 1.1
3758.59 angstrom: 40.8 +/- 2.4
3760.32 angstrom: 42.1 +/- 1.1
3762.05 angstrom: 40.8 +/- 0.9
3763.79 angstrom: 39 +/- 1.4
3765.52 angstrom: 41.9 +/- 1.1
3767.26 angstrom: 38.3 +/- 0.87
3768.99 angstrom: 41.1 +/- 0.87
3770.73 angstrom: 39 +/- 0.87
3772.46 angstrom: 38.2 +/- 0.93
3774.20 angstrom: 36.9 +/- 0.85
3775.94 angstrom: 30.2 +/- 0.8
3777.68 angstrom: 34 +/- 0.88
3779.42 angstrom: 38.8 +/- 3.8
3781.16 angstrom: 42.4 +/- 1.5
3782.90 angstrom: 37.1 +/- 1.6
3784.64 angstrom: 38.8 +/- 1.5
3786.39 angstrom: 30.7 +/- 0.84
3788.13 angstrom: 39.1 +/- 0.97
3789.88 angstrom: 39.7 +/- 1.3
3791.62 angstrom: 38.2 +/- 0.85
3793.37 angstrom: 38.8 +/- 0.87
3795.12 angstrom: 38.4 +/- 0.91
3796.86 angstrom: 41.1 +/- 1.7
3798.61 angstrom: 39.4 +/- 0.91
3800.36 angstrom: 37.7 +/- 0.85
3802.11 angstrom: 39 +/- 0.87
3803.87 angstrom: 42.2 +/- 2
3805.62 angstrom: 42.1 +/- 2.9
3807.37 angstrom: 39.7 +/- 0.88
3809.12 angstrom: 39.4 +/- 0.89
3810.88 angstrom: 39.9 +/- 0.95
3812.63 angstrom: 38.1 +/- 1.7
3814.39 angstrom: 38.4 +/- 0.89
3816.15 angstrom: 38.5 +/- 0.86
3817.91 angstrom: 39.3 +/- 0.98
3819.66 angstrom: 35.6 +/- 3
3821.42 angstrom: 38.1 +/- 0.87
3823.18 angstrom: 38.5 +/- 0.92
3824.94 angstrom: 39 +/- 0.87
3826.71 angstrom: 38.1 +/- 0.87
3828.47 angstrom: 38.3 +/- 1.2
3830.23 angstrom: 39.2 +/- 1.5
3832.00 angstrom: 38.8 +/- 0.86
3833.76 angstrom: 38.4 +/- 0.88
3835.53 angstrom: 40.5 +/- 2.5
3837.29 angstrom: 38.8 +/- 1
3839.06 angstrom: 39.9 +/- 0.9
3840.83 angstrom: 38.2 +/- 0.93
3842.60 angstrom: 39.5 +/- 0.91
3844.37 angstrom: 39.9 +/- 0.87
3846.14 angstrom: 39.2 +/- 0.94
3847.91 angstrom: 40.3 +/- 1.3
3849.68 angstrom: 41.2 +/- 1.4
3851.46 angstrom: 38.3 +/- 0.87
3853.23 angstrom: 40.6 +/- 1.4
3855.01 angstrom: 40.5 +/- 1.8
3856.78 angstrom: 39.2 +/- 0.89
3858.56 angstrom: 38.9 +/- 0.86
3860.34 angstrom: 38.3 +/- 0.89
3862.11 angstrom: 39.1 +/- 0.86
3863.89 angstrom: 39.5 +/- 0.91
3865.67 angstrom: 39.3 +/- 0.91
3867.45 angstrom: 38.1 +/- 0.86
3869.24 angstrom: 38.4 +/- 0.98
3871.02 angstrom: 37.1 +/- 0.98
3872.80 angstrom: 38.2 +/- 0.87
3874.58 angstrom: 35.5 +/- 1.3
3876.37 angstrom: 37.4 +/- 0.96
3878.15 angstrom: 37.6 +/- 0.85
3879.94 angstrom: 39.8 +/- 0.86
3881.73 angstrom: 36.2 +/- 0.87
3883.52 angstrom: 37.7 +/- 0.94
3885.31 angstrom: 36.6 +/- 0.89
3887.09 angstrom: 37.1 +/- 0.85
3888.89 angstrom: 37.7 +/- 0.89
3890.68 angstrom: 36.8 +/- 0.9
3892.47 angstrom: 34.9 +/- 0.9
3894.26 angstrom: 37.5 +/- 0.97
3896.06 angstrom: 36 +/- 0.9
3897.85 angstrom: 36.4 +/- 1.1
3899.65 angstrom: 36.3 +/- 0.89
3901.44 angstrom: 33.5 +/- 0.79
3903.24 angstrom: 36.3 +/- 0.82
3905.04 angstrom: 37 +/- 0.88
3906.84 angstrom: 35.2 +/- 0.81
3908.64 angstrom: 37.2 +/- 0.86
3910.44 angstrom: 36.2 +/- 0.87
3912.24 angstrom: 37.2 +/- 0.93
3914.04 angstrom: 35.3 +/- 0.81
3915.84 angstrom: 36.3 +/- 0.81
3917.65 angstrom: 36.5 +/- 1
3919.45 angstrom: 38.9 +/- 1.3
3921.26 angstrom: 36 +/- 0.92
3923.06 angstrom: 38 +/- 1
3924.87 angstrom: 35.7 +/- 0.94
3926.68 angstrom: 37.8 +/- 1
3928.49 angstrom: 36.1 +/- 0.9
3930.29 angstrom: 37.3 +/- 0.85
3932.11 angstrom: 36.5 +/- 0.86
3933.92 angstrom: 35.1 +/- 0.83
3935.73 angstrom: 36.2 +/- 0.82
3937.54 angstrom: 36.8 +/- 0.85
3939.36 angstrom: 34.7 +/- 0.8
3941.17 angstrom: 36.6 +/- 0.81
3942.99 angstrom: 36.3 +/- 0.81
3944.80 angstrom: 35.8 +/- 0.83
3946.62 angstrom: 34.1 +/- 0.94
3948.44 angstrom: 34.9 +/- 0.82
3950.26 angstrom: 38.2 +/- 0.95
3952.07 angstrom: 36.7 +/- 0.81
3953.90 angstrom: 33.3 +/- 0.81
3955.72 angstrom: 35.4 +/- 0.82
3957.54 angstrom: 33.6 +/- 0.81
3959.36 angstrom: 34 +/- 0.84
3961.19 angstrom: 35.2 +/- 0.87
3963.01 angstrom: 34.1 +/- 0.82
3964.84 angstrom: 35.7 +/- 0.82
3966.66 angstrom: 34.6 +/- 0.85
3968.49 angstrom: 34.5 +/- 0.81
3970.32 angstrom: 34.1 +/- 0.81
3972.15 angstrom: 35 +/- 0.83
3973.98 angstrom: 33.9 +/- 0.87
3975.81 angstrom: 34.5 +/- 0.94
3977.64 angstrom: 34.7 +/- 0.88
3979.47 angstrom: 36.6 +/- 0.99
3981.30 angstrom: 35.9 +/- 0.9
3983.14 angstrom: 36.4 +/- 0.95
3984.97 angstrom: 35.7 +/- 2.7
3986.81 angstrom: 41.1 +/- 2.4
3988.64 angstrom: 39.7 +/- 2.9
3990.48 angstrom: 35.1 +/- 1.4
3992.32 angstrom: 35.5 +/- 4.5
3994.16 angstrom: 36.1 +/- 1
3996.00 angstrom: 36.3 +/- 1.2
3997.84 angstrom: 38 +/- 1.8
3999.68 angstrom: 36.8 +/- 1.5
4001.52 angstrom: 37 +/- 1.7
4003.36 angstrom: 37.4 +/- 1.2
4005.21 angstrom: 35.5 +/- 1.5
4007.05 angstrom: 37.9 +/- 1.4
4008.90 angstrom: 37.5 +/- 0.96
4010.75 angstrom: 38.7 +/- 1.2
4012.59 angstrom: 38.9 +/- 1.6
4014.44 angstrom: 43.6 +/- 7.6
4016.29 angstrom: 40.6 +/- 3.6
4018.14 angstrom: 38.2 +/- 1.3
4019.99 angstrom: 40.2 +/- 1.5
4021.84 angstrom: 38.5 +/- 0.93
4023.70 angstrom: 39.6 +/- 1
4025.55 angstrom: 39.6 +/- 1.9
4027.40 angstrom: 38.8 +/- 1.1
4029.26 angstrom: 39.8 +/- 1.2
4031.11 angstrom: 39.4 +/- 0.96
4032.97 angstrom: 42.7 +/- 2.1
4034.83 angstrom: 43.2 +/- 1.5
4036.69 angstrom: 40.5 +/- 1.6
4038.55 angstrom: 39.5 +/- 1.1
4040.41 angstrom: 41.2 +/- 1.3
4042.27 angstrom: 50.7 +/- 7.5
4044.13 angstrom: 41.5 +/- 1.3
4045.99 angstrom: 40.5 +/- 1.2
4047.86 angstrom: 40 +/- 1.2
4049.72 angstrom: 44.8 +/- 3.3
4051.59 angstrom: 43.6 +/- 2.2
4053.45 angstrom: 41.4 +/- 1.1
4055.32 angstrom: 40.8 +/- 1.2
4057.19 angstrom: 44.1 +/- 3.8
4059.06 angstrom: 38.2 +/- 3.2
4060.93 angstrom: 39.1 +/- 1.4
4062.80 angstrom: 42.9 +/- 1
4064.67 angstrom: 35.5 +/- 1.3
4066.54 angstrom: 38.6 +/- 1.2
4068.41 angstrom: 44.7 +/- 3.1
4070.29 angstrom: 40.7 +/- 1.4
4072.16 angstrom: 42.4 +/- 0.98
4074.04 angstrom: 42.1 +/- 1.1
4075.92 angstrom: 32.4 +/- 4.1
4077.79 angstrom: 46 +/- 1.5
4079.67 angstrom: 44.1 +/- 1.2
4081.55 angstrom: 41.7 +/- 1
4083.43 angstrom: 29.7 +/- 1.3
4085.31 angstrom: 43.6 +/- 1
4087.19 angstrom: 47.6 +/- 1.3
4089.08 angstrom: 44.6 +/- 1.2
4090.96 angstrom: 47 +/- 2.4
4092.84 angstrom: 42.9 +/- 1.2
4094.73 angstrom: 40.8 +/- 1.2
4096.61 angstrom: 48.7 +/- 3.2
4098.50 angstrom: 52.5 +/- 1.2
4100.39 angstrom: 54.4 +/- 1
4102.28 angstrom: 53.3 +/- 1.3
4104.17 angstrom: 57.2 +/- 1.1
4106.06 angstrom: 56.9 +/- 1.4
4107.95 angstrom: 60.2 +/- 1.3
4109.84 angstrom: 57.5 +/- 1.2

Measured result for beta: 1.08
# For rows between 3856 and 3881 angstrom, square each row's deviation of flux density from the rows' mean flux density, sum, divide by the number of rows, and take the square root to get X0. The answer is 1.1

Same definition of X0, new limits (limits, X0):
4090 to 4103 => 4.9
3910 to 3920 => 1.1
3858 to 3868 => 0.5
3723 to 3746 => 0.8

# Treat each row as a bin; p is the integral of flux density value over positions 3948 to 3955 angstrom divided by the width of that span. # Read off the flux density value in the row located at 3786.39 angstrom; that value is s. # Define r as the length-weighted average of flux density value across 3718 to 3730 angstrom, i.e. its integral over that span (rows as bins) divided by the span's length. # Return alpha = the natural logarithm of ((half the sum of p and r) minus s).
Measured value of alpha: 2.1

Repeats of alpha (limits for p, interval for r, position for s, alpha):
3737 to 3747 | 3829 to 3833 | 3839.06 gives -1.1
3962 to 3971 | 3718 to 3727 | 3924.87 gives 1.0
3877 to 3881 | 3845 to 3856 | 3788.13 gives -1.8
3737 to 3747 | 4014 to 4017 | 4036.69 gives 0.2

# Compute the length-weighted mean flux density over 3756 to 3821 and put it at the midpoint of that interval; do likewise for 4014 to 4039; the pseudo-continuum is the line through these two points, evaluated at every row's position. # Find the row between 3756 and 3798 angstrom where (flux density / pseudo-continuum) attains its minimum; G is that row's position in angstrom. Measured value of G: 3775.94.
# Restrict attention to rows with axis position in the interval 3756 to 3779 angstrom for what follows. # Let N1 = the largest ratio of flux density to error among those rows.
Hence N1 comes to 47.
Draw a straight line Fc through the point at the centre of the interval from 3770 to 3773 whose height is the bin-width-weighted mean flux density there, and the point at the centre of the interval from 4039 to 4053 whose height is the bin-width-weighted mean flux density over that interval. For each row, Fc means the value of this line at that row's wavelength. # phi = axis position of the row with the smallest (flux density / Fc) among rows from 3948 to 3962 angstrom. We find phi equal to 3953.90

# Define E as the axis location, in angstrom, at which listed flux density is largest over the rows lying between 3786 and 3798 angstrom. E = 3796.86 angstrom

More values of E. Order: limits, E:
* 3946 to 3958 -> 3950.26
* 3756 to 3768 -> 3760.32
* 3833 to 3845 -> 3835.53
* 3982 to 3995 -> 3986.81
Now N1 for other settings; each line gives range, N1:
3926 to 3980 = 45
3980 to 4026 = 41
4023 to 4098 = 44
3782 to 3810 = 45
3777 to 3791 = 40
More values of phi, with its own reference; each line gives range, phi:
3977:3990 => 3977.64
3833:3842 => 3840.83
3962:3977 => 3973.98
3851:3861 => 3860.34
